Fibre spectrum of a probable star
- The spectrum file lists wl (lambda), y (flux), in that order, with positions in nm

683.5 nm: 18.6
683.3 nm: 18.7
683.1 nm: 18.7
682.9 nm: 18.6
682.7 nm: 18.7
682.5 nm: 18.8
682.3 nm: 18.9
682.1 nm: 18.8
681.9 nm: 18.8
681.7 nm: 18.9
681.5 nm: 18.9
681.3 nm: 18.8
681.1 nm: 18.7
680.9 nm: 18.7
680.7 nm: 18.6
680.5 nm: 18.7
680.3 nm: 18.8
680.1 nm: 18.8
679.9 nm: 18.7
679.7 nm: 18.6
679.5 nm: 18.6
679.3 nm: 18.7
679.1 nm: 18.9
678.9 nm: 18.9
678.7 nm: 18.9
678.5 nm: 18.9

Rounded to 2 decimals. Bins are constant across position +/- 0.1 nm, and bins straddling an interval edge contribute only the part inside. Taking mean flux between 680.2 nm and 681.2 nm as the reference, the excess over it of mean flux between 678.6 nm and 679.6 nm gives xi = 0.10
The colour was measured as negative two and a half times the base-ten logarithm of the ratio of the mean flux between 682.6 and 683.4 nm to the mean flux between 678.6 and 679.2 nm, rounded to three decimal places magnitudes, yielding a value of 0.013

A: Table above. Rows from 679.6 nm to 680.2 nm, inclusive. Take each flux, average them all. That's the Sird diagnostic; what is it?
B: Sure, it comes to 18.7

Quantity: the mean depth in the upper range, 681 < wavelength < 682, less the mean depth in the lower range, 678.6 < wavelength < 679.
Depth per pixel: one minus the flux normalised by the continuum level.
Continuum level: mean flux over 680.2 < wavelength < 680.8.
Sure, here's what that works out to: 0.004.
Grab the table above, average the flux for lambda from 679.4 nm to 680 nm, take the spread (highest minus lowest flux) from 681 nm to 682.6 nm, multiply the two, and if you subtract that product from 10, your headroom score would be 6.3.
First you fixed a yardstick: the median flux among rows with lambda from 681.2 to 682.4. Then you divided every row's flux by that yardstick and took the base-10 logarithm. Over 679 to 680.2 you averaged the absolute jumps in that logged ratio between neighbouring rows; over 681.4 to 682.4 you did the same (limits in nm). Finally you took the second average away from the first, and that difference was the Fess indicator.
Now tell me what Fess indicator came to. 0.0012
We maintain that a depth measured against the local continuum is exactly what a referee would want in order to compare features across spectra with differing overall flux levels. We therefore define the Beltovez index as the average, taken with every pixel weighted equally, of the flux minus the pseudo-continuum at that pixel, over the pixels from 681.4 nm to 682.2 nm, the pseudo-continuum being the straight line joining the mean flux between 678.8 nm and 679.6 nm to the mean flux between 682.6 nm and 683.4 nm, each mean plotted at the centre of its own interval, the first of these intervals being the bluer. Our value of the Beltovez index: 0.143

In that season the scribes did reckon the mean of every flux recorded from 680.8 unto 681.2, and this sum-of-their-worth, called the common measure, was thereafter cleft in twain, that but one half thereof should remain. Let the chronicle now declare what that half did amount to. 9.350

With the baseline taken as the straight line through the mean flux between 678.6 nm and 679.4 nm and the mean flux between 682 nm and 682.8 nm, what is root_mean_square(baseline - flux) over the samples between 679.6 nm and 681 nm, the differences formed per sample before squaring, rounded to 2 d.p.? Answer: 0.15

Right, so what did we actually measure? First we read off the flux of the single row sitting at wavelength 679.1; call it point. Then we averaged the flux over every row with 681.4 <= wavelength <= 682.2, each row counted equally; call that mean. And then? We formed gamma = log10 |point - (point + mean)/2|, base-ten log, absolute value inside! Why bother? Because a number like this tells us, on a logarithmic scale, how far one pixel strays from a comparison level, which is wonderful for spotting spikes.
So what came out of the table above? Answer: -1.6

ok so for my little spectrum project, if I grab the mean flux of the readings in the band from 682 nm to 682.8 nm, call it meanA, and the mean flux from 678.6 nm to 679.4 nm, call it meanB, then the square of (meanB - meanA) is 0.0025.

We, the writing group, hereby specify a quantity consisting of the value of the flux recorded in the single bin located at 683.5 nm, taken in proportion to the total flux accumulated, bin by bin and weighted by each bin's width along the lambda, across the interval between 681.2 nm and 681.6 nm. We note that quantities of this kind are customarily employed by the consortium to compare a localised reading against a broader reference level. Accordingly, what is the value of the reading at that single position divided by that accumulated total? 2.5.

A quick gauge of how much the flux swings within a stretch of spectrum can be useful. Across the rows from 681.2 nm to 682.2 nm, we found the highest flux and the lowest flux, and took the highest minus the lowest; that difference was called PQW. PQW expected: 0.10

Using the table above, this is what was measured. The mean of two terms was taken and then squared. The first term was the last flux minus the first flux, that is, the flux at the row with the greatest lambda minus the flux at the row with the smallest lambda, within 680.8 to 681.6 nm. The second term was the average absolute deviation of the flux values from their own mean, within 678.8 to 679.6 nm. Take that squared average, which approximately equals 0.0264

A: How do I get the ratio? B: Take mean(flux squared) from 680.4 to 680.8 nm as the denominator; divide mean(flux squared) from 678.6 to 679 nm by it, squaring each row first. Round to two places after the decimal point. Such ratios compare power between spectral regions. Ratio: 1.03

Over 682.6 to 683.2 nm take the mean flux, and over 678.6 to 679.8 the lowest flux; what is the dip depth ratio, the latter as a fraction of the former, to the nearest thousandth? 0.996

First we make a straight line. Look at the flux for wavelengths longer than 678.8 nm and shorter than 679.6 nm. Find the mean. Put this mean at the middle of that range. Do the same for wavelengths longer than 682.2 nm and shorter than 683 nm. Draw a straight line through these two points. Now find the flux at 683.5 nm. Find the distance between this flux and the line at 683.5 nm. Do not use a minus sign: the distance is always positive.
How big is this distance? 0.143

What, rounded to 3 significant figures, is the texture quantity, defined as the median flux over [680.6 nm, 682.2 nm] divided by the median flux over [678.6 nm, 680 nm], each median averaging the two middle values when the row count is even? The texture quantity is 1.01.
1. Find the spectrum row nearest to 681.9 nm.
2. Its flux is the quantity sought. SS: 18.8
